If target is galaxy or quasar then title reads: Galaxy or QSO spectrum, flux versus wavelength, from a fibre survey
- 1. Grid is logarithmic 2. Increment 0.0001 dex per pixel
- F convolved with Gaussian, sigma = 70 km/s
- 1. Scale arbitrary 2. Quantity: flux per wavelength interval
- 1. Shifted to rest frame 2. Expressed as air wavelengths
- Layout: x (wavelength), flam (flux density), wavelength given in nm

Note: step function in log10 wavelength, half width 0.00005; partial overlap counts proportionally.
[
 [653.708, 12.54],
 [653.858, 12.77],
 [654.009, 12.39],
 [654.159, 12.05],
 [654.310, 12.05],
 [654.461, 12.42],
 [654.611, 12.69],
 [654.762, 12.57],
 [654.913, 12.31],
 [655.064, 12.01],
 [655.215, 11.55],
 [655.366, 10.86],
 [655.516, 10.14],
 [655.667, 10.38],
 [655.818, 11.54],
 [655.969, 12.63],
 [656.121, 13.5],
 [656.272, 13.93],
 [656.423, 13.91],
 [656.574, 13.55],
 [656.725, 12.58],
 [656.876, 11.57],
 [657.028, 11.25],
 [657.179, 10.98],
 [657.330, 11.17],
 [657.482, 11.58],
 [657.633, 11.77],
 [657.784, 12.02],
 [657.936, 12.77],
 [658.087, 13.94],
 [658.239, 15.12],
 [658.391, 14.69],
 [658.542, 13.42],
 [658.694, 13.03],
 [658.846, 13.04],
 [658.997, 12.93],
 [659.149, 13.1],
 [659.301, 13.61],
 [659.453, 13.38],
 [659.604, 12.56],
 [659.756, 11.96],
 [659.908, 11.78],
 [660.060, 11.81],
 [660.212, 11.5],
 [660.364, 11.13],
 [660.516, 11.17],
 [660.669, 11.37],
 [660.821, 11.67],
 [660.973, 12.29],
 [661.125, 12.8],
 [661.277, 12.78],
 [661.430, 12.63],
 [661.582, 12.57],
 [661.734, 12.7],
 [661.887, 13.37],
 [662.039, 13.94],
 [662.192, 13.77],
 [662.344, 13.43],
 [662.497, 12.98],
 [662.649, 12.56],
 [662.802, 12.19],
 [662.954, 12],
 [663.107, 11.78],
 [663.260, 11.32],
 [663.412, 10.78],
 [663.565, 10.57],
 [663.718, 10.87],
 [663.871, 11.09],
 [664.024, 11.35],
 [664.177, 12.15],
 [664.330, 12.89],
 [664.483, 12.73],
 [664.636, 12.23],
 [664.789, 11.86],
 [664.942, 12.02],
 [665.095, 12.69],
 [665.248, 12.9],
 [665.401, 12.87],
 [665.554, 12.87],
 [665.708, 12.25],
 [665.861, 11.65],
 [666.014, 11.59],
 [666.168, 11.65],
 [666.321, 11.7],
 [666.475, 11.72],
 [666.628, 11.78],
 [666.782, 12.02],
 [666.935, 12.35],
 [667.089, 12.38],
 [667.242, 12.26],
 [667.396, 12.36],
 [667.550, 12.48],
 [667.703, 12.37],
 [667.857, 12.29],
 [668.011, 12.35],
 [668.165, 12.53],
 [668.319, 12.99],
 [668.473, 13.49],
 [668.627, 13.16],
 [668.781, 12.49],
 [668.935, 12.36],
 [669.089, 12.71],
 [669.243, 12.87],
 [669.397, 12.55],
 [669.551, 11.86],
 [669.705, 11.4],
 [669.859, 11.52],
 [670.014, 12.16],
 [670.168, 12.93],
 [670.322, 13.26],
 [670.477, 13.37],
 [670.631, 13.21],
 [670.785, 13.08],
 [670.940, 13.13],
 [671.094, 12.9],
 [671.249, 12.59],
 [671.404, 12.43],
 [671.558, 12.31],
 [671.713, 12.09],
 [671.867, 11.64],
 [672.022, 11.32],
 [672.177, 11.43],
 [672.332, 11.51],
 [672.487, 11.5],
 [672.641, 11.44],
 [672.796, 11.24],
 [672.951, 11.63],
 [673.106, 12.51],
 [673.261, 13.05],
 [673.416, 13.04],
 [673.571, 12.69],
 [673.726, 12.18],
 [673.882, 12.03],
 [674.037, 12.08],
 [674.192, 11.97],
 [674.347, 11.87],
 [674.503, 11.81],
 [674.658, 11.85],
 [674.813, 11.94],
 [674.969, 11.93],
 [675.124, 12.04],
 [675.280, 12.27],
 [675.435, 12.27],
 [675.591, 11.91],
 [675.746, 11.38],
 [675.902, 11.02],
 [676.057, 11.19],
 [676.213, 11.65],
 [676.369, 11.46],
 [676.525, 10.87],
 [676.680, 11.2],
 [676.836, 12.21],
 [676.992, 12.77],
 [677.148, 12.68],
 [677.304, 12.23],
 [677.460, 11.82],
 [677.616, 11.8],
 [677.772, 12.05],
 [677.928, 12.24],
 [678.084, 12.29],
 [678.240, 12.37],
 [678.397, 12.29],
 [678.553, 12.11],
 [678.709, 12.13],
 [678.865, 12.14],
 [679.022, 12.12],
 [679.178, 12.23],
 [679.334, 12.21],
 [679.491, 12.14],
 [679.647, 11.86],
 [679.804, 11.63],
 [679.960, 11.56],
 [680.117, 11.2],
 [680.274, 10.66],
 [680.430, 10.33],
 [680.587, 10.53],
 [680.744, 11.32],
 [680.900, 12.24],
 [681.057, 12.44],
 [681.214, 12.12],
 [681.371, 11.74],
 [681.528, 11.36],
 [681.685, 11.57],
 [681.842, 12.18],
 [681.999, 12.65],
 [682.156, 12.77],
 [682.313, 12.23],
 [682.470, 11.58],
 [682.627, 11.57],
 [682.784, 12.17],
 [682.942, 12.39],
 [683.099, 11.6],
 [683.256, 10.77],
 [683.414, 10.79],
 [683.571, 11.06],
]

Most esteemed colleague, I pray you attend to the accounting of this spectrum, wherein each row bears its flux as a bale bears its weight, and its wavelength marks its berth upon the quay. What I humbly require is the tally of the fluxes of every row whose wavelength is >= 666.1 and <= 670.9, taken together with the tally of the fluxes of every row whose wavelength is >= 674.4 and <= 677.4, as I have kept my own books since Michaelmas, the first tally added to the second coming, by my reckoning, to 610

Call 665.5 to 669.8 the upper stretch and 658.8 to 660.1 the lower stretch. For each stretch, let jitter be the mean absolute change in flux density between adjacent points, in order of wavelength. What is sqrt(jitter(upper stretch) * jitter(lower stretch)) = 0.291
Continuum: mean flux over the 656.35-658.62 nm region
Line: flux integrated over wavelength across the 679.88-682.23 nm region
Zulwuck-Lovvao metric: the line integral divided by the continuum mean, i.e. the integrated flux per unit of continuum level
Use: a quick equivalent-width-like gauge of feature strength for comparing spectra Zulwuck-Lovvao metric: 2.16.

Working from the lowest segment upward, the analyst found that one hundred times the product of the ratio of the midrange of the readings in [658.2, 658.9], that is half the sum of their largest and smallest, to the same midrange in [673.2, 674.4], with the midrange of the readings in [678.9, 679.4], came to 1375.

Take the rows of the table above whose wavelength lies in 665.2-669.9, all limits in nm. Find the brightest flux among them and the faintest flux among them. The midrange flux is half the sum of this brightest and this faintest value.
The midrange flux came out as 12.4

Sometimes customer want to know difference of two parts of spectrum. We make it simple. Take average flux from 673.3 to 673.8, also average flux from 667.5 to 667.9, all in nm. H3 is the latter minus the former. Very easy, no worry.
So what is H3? -0.3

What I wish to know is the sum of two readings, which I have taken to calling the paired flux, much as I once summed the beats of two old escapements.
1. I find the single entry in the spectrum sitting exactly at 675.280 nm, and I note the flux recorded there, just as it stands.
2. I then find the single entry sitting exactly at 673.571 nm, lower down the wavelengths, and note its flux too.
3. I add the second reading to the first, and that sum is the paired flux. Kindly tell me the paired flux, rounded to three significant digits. 25.0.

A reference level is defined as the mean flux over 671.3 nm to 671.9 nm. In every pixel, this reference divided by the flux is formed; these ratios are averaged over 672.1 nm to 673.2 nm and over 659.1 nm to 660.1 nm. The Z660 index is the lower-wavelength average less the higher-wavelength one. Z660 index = -0.08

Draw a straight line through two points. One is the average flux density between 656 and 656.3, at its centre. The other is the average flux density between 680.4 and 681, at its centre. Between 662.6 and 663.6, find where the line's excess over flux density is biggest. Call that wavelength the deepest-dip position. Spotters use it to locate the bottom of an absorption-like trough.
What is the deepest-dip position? 663.565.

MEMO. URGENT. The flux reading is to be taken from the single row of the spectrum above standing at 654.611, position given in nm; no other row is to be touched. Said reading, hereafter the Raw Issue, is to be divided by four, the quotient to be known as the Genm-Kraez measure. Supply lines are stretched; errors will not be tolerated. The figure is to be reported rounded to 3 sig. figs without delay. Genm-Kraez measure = 3.17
